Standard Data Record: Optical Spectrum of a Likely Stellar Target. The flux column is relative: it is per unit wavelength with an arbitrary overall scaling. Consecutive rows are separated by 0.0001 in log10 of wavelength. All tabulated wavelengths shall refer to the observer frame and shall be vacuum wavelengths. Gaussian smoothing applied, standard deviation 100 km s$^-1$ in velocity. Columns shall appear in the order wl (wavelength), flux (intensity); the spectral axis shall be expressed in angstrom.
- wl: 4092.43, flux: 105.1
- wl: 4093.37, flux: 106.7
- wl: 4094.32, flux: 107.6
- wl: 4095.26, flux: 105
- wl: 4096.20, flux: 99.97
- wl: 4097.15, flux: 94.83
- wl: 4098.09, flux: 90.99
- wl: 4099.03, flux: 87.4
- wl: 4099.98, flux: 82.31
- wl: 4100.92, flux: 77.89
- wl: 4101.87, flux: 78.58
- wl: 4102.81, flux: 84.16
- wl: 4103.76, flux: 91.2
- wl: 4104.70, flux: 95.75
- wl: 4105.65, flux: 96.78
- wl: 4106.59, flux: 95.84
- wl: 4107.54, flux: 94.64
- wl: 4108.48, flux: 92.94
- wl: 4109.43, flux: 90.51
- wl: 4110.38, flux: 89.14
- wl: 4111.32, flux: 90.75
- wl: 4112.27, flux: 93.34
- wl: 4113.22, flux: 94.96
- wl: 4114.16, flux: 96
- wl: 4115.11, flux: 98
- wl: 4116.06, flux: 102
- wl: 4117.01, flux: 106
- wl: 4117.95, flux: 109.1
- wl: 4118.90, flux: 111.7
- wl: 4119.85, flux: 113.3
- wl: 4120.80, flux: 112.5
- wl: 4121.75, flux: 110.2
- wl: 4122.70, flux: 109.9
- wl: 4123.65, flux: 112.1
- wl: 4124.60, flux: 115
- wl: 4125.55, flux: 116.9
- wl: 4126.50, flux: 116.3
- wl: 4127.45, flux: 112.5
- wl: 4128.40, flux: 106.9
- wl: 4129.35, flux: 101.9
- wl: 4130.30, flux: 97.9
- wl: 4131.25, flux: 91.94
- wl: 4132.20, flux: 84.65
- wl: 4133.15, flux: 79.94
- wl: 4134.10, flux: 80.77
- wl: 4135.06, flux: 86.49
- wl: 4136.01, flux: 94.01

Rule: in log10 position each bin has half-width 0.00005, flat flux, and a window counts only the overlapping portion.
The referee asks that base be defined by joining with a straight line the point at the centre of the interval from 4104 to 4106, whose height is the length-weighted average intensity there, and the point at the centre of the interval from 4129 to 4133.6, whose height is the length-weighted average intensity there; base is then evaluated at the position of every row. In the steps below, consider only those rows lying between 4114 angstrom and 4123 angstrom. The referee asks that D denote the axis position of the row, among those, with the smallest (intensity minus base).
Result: 4114.16 angstrom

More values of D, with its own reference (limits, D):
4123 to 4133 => 4132.20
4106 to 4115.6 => 4110.38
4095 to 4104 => 4100.92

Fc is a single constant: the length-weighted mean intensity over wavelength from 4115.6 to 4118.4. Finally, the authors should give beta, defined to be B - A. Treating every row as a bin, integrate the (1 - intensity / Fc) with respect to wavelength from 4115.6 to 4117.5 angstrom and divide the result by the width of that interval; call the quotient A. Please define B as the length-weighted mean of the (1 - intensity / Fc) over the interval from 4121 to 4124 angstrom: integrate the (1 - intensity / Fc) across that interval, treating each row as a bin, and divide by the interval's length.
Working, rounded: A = 0.02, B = -0.05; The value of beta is -0.06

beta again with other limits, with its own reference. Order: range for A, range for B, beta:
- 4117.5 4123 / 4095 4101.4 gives 0.19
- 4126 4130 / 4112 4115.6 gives 0.12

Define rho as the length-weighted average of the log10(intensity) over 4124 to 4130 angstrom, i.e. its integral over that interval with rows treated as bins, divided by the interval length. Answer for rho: 2.05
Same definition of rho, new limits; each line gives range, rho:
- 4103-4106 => 1.97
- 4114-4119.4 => 2.02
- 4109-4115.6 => 1.97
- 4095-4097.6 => 1.99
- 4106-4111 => 1.97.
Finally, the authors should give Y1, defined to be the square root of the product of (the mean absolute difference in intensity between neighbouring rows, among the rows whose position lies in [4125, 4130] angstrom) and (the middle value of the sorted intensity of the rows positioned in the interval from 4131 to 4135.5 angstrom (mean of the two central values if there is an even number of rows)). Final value 18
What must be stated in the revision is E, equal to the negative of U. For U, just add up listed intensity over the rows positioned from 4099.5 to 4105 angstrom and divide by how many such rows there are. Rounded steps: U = 85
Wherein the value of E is -85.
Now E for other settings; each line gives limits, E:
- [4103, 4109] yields -95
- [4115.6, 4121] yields -109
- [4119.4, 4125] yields -112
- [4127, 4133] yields -99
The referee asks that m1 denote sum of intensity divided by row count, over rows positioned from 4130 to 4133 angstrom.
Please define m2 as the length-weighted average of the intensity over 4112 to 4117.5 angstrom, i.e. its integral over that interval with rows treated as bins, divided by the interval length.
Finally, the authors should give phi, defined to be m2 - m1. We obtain 7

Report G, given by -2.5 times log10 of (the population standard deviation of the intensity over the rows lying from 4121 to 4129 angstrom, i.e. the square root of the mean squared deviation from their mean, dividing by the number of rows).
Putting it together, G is -1.27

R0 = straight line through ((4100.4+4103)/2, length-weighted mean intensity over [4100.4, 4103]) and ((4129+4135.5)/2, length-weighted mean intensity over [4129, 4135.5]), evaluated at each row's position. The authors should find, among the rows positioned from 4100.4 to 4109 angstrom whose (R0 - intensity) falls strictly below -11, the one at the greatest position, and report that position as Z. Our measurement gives 4108.48 angstrom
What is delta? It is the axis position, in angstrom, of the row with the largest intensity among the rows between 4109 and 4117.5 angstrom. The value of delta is 4117.01 angstrom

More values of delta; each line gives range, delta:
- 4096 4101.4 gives 4096.20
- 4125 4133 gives 4125.55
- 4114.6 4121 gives 4119.85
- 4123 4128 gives 4125.55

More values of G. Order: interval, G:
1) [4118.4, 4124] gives -0.21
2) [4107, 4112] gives -0.72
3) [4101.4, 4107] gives -2.08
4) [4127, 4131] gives -1.85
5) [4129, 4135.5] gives -2.23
